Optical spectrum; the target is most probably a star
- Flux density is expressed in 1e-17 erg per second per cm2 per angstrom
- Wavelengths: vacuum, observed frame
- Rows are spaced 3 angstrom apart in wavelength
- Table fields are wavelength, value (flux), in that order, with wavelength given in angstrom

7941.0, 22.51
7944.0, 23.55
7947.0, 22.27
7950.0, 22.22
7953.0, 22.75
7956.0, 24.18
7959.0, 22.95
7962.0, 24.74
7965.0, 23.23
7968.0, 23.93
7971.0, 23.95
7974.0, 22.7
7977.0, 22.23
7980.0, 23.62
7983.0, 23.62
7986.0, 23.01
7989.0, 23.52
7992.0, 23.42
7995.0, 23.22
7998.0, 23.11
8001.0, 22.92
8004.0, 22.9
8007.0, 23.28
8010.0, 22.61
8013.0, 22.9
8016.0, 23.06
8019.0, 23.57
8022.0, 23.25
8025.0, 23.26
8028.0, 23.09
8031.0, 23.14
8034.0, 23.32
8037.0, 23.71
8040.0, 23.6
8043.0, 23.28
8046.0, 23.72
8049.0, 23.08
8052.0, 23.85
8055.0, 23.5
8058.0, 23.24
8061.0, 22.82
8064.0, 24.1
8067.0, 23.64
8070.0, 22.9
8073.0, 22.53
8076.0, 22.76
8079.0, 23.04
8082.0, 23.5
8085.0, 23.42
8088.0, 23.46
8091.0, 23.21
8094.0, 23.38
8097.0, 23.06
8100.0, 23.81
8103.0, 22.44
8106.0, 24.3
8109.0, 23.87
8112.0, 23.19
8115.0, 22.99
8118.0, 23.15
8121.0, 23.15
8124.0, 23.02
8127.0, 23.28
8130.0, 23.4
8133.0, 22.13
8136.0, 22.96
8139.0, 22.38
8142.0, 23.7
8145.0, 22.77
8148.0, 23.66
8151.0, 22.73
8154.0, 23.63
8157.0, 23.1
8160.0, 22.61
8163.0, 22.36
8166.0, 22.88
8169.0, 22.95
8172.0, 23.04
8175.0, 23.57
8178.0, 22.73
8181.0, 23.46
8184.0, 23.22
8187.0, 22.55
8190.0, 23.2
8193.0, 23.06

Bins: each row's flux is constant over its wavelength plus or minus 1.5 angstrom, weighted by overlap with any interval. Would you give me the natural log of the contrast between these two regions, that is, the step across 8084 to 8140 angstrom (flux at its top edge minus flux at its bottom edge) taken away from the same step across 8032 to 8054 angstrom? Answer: 0.5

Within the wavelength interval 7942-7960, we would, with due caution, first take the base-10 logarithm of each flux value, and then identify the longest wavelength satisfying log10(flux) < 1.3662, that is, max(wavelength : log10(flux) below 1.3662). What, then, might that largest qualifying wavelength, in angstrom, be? 7959.0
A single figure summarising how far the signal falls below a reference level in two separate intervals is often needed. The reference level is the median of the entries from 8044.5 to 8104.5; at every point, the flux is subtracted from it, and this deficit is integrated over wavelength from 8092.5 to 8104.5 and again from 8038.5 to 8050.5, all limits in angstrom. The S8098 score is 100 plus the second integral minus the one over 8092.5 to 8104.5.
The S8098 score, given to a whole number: 97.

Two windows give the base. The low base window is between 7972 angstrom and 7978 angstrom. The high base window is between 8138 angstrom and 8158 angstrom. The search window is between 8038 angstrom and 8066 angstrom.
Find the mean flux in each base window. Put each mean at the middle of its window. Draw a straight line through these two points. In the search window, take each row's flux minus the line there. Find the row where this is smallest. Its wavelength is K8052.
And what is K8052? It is 8061.0 angstrom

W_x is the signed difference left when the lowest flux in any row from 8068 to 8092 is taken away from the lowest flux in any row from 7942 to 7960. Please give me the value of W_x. -0.31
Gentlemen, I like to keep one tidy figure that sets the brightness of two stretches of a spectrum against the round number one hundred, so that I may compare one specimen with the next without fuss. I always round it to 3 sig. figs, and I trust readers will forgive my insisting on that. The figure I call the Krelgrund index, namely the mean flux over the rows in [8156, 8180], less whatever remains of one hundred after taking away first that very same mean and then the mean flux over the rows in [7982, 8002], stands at -30.9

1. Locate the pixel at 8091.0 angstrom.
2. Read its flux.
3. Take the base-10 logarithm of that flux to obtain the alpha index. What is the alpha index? 1.37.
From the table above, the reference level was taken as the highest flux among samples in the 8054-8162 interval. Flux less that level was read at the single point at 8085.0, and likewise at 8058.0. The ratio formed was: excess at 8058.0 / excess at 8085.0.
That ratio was 1.2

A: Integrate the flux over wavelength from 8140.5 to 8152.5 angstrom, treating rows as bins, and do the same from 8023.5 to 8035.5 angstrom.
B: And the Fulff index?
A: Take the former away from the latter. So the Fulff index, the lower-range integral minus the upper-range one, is 0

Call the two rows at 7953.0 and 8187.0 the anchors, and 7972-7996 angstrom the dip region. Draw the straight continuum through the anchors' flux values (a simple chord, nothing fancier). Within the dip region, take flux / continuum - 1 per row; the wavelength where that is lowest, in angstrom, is 7977.0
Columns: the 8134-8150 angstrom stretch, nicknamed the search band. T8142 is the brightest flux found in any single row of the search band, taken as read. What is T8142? 23.7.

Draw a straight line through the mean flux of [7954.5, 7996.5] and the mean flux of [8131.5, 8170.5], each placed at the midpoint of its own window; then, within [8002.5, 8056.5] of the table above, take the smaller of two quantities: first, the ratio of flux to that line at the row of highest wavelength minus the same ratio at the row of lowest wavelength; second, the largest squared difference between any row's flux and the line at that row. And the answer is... 0.03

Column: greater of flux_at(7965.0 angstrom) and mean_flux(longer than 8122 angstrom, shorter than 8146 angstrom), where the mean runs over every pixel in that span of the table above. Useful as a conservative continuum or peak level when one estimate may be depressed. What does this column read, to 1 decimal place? 23.2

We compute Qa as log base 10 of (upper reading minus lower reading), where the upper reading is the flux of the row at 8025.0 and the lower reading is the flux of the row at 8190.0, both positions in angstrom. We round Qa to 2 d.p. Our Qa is -1.22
